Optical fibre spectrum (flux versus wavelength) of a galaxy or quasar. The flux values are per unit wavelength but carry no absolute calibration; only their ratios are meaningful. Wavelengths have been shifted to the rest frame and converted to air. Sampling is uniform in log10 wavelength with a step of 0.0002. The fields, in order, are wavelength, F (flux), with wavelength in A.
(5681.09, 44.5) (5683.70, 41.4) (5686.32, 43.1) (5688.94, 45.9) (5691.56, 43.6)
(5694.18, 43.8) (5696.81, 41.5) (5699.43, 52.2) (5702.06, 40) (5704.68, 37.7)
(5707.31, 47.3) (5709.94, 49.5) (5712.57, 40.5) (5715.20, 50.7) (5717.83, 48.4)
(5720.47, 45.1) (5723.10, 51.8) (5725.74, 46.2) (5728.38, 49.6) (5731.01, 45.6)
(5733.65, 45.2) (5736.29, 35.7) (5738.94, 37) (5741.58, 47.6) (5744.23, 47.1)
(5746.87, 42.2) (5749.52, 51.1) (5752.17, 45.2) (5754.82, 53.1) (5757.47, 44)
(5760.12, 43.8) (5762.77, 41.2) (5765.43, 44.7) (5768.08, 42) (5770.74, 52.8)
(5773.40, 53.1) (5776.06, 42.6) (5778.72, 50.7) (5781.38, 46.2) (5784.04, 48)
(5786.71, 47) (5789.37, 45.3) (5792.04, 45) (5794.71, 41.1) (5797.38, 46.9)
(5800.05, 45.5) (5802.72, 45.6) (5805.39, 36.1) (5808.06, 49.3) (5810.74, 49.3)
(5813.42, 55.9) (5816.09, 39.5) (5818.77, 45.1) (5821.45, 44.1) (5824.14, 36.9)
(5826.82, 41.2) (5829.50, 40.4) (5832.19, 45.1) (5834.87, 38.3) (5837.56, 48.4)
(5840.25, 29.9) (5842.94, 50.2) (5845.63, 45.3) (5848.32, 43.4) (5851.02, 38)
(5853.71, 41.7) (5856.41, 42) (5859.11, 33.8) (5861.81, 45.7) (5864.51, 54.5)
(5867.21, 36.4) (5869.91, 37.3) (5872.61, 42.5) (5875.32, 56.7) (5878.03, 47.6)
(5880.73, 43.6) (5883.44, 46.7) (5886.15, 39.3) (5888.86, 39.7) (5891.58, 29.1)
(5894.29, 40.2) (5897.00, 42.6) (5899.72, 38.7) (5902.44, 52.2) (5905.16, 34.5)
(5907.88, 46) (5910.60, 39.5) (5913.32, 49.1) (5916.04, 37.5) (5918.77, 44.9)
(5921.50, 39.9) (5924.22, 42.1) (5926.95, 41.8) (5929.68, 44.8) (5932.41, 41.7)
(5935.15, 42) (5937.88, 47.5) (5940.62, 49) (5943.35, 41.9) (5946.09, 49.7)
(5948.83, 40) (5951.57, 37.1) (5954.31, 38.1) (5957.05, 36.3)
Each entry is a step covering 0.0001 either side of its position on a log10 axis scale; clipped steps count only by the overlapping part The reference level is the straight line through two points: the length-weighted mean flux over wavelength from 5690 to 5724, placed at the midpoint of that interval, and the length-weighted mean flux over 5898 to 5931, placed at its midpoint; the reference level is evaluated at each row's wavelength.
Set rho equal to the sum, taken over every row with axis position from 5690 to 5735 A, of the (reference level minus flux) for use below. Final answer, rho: -7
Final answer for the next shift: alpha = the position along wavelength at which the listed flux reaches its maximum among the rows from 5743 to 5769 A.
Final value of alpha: 5754.82 A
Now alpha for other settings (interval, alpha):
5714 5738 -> 5723.10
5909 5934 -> 5913.32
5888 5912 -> 5902.44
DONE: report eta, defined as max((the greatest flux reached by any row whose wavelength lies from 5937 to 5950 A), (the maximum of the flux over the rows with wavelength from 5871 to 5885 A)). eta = 56.7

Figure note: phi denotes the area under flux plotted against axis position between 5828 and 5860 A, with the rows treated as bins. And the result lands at 1327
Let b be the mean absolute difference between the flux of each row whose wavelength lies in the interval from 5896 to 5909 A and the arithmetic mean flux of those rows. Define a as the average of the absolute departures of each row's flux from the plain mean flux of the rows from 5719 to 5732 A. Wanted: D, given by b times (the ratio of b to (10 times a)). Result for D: 1.04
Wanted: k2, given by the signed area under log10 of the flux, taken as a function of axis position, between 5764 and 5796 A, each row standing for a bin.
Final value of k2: 53.3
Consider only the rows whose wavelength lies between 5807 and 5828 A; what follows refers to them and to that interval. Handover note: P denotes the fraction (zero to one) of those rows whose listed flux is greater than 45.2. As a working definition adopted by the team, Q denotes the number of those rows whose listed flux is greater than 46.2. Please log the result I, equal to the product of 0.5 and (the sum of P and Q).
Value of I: 1.7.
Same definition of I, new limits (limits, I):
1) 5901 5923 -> 1.2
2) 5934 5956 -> 1.7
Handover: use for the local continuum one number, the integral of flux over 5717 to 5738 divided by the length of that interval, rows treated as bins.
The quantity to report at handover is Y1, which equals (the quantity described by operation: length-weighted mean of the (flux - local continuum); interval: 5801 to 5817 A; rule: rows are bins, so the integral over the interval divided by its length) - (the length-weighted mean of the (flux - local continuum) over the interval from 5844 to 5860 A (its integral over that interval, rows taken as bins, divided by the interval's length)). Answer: 5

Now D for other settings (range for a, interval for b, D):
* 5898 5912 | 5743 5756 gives 0.22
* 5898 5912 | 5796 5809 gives 0.21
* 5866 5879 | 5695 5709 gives 0.36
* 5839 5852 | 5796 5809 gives 0.20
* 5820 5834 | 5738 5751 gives 0.76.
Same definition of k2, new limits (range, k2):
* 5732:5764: 52.6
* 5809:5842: 53.7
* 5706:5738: 53.2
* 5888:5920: 51.5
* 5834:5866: 52.0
